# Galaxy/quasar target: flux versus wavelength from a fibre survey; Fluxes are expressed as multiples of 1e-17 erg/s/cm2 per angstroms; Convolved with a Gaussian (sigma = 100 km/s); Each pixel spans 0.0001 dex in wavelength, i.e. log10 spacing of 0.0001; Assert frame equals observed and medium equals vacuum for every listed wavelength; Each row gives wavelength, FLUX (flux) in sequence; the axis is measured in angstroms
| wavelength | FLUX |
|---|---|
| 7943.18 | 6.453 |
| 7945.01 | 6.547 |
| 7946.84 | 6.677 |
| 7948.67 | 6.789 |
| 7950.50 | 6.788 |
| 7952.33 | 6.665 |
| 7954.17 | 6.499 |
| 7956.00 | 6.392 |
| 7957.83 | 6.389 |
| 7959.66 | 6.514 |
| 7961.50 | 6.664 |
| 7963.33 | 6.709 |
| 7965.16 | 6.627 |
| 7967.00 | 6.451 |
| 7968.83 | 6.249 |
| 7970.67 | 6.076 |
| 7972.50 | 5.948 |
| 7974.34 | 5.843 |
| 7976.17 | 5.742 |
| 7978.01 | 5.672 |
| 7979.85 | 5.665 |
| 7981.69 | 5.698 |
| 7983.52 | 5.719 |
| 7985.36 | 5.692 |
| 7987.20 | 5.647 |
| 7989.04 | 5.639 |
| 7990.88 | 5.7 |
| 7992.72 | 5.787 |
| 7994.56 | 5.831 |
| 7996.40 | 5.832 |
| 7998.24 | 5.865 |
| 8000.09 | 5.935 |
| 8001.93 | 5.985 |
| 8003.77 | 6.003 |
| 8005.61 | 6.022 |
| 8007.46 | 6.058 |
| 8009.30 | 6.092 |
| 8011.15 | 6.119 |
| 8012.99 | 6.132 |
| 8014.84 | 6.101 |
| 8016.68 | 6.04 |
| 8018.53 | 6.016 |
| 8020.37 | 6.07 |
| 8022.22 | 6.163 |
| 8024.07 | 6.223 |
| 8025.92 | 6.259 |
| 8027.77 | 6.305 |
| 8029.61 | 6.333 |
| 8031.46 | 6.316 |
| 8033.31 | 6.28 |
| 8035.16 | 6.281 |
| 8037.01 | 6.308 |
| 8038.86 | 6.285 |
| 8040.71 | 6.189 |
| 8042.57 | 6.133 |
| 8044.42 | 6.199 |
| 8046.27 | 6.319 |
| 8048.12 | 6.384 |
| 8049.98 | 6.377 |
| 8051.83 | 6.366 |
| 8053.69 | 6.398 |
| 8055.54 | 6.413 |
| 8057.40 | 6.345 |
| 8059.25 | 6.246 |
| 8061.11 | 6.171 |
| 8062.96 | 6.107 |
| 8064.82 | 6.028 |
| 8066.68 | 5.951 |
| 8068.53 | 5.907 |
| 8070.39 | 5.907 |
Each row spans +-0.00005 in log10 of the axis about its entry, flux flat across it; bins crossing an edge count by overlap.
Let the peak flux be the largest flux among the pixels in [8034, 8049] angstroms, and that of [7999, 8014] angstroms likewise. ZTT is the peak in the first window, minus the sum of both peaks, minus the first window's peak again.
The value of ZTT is -12.5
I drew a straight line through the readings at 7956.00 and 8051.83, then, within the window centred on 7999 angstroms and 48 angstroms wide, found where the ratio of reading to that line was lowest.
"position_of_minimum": 7989.04 angstroms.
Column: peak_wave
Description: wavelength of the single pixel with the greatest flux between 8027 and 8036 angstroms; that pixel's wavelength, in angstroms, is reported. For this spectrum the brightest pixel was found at 8029.61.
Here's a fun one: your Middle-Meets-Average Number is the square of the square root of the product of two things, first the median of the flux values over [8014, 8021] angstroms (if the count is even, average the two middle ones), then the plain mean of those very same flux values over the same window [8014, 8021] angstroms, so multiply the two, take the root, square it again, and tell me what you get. 37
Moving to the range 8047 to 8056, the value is 41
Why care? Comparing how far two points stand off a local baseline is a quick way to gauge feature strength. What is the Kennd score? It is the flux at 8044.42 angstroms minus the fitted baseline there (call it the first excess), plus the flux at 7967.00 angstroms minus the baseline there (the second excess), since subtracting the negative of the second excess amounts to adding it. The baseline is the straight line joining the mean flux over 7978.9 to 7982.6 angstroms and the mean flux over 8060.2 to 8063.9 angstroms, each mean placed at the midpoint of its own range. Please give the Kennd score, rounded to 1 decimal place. 1.0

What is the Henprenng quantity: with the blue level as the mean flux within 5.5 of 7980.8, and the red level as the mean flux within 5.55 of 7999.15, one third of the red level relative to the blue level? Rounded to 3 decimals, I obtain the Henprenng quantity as 0.346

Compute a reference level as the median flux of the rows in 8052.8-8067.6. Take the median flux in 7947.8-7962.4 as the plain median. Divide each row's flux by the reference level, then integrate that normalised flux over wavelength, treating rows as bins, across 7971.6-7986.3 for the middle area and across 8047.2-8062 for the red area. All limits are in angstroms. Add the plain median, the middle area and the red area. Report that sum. 35.3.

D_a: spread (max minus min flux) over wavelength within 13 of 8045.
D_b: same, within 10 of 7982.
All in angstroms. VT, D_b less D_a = 0.0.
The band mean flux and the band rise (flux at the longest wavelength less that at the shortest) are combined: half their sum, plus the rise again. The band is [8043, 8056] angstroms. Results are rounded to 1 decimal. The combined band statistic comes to 3.5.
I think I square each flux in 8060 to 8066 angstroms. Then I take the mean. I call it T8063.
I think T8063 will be 37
